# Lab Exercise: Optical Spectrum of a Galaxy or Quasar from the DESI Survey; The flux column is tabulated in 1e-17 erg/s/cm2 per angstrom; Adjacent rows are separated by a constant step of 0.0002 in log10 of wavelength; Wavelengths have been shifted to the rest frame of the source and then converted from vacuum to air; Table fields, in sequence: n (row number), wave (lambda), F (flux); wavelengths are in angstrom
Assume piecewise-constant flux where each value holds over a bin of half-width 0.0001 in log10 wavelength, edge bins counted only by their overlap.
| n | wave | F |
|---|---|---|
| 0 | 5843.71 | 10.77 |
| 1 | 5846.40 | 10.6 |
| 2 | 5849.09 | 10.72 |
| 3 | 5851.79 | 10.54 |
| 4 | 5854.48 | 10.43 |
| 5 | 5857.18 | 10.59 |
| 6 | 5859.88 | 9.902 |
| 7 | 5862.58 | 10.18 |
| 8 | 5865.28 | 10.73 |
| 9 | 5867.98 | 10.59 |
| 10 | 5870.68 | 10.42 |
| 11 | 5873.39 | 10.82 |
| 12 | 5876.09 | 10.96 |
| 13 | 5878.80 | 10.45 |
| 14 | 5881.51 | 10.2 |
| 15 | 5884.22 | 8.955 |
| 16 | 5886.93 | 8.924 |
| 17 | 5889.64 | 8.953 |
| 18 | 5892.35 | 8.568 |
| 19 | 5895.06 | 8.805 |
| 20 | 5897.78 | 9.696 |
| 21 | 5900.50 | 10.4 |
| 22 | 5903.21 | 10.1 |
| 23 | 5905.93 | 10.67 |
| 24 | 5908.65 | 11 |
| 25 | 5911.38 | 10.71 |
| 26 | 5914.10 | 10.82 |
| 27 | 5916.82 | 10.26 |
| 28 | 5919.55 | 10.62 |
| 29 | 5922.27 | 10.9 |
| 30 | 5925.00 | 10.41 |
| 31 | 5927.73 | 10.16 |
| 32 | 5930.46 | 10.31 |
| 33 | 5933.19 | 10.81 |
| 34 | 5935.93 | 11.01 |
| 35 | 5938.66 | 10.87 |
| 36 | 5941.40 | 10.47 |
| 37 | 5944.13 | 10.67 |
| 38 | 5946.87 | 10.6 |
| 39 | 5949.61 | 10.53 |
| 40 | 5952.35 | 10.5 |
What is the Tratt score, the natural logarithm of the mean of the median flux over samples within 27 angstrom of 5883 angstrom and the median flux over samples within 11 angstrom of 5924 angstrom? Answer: 2.34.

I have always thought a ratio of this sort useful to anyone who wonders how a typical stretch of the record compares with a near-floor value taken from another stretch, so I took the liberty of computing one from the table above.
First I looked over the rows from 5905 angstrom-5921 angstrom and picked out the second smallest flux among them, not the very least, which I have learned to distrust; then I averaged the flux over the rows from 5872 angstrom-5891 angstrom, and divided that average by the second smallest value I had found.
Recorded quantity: 0.932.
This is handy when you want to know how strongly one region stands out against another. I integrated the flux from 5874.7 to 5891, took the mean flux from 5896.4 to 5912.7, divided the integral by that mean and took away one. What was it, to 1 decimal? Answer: 14.2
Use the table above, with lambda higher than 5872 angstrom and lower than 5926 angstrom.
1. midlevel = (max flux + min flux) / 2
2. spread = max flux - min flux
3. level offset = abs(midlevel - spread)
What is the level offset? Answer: 7.35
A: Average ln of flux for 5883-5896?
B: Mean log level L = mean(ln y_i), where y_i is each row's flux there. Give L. 2.18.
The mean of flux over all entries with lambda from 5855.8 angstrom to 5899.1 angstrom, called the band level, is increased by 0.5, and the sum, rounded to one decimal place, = 10.4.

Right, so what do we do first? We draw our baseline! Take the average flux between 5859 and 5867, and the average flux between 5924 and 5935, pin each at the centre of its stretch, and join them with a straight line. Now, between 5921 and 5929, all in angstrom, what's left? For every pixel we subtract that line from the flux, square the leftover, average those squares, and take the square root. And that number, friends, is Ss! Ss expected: 0.32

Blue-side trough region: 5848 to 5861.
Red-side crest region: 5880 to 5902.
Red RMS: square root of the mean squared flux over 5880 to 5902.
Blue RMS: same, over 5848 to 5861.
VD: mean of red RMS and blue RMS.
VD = 9.89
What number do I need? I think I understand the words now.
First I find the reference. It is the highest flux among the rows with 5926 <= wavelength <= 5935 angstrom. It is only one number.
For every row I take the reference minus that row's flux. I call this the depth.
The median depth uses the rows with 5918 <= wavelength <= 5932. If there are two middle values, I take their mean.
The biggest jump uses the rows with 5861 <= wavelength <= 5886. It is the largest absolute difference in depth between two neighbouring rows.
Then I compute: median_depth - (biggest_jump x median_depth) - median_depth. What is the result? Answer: -0.50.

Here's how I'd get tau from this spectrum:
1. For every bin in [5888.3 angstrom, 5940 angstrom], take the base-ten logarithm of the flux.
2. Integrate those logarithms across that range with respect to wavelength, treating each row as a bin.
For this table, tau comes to 52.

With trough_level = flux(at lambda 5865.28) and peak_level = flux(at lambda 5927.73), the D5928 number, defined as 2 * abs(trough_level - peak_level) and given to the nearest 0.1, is 1.1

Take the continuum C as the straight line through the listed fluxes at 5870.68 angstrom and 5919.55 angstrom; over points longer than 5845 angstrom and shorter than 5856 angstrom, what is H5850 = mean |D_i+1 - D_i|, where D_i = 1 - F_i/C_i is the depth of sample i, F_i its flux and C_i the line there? 0.0136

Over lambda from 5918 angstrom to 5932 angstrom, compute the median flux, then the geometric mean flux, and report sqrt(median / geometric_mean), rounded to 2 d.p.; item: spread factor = 1.00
